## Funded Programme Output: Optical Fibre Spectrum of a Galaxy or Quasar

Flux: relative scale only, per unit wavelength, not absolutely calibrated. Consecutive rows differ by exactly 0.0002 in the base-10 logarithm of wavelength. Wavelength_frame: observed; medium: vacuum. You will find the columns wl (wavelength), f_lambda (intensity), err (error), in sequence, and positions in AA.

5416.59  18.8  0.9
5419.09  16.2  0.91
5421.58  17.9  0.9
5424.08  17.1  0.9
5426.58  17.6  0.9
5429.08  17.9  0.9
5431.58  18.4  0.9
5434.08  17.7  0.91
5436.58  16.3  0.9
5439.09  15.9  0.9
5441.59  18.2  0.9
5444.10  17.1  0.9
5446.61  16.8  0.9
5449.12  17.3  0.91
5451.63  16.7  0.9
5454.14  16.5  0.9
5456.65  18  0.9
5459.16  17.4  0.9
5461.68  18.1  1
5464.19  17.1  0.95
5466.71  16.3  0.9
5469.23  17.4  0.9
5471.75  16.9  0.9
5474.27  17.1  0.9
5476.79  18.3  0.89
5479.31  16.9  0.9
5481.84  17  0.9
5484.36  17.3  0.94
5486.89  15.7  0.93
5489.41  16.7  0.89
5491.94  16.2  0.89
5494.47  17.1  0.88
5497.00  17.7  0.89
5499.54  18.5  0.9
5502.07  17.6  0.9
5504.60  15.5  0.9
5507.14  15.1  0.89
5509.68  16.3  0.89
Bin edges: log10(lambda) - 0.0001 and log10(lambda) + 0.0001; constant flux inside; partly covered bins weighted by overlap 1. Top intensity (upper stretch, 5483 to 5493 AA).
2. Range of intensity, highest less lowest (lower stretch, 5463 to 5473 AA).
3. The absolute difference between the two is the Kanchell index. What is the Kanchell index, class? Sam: 16.2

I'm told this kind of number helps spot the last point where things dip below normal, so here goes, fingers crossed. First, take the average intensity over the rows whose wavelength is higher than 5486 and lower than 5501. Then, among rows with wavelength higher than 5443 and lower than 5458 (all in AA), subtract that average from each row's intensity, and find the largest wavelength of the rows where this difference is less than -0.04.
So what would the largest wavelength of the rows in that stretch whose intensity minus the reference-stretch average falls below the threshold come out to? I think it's 5454.14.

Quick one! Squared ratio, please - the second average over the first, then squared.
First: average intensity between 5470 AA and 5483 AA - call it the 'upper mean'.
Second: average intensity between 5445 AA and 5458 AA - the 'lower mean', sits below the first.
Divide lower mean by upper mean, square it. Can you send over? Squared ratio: 0.98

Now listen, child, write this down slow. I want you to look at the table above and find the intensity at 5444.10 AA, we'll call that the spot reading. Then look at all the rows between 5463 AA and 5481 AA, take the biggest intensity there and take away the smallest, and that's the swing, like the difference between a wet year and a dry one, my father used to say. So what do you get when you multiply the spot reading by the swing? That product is 34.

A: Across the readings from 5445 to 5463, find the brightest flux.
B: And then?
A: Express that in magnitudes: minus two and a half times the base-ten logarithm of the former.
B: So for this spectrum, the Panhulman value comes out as -3.14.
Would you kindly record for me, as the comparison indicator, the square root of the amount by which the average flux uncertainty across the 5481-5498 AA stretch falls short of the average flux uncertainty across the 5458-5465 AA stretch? 0.22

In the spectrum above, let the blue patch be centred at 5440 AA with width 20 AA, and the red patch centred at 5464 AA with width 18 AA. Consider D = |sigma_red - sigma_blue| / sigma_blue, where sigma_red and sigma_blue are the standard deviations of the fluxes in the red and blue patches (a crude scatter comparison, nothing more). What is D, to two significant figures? 0.29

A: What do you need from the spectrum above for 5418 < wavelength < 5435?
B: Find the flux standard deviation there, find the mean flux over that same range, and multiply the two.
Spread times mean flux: 12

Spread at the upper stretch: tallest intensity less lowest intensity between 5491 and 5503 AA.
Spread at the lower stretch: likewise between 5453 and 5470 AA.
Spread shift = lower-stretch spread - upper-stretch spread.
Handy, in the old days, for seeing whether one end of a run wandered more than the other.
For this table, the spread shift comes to -0.50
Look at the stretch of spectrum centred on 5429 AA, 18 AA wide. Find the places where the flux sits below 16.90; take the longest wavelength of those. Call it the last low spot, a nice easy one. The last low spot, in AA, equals 5436.58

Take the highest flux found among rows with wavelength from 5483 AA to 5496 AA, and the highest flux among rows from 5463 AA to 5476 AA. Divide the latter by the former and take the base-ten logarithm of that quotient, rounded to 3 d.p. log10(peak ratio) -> 0.003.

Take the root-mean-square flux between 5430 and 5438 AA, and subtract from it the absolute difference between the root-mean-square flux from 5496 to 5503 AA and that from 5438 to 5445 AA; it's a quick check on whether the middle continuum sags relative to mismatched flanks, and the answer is 16.6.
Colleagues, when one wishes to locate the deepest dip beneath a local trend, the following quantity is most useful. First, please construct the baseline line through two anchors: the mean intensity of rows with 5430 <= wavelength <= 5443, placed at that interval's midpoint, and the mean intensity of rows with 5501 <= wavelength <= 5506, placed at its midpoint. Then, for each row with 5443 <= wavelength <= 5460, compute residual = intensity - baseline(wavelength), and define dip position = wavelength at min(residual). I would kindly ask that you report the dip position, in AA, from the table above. 5454.14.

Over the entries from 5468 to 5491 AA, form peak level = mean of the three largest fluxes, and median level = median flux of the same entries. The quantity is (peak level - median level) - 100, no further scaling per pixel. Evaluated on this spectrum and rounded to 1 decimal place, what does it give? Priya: -99.3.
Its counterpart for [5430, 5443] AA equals -99.6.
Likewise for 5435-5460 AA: -99.1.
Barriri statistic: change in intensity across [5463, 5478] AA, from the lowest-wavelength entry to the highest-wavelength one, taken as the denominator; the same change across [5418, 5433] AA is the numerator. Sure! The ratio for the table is 1.8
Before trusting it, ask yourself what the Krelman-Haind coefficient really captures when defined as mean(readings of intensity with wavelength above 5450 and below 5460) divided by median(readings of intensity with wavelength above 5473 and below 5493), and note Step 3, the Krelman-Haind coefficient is 1.01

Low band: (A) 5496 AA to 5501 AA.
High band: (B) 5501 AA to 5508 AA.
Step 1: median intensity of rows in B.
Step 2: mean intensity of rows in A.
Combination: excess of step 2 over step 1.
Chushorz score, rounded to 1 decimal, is 2.6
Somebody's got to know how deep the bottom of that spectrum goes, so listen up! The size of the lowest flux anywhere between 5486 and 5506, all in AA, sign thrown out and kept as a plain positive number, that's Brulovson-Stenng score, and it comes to 15.5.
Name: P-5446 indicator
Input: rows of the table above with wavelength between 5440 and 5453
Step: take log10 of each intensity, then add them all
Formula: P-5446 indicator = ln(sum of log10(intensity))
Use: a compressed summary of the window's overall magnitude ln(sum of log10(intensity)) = 1.82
